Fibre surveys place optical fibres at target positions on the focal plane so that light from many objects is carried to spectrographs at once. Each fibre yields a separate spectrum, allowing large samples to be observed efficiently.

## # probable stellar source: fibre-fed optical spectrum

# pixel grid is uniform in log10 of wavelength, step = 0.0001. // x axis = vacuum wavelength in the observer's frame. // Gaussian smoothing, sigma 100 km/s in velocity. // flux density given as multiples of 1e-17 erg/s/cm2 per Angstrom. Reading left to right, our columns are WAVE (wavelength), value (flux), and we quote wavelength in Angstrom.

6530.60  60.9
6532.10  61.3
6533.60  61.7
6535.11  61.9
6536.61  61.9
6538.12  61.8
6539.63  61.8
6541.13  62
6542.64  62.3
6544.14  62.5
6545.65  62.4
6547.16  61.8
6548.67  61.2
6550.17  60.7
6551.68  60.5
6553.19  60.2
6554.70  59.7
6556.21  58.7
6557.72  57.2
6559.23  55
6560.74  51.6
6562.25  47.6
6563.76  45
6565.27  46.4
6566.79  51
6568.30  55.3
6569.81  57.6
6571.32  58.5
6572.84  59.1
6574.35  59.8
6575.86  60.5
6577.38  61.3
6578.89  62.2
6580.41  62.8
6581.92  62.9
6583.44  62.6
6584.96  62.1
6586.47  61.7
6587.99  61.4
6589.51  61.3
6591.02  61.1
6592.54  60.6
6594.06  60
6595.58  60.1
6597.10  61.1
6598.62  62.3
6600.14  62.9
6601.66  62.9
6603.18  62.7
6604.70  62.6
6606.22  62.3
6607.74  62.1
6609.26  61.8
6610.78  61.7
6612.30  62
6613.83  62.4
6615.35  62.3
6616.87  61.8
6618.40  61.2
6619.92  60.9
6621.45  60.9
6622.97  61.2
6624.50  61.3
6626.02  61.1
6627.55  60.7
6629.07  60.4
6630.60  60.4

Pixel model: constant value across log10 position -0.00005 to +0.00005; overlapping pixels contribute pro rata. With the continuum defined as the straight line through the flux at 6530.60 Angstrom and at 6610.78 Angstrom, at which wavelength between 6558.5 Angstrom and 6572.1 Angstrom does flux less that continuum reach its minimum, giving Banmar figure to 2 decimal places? 6563.76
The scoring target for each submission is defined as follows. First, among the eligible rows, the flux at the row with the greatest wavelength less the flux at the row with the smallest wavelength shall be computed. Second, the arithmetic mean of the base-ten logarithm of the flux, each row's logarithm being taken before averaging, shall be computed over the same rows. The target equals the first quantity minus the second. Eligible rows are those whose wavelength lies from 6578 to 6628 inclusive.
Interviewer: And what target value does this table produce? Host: -3.3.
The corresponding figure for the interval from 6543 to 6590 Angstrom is -3.0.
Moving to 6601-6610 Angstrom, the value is -2.9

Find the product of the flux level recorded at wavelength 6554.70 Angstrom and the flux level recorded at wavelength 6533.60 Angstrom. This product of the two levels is 3683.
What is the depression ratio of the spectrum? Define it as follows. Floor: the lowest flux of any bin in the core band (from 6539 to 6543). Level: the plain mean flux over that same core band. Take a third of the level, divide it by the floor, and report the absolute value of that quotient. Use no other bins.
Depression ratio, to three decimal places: 0.335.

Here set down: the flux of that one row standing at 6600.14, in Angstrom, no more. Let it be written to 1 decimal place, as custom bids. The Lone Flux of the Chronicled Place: 62.9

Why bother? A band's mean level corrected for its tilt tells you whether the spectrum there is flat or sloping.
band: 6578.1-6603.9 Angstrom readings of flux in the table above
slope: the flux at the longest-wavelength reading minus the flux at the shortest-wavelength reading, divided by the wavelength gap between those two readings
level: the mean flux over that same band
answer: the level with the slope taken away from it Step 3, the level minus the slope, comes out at 61.8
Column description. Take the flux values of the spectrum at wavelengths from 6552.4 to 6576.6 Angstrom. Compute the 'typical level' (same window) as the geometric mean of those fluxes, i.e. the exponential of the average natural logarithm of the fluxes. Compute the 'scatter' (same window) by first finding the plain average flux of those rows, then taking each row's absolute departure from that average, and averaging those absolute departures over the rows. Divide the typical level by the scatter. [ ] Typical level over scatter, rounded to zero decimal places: 13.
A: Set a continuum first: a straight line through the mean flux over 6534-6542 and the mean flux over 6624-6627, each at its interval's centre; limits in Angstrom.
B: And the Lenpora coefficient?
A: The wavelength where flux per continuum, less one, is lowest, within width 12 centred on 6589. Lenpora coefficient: 6594.06 Angstrom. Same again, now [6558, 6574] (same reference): 6563.76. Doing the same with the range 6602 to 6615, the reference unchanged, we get 6610.78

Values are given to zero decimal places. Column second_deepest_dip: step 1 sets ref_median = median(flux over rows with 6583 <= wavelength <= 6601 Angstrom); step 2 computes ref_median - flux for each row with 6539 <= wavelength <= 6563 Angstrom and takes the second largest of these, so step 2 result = 10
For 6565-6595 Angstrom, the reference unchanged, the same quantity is 10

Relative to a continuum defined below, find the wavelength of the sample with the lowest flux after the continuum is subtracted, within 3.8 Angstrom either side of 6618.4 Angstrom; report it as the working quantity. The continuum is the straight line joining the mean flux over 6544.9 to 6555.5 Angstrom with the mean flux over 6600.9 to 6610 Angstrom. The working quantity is 6621.45 Angstrom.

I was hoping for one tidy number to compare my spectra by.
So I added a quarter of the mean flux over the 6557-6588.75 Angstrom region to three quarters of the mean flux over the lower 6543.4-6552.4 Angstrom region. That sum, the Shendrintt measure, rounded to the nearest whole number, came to 60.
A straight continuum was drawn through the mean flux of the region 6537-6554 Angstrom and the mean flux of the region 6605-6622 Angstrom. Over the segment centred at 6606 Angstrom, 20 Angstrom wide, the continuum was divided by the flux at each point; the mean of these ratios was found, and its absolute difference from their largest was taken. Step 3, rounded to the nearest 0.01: 0.02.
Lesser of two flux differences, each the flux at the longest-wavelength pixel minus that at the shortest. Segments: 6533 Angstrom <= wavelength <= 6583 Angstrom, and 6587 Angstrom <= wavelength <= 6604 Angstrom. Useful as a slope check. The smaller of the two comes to 1.2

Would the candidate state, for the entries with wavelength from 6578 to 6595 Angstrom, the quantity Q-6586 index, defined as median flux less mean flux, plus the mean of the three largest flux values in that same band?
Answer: 62.8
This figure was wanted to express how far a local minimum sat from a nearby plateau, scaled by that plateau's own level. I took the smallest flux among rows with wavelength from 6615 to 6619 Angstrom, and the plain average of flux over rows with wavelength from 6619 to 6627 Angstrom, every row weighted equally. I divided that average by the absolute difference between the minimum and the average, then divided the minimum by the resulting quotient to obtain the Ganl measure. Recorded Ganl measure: 0.1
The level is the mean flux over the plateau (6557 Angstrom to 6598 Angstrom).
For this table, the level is 58.0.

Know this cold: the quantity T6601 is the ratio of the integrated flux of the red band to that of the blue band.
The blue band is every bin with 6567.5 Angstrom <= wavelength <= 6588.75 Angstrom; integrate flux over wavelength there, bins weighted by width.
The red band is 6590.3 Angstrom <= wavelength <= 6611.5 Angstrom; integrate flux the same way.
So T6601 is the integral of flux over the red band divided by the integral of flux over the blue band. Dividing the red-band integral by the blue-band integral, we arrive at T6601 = 1.02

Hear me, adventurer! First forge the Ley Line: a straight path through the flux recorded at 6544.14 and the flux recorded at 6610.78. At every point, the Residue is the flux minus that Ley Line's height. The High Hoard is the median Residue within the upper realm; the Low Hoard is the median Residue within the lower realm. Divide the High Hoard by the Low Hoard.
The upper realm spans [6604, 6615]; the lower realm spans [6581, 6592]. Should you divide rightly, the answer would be -1.2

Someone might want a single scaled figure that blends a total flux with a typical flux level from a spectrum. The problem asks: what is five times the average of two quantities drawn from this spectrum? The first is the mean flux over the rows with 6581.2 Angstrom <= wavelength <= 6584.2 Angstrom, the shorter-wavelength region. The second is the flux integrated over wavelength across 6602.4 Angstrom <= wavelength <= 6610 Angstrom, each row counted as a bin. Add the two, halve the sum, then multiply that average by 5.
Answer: 1341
